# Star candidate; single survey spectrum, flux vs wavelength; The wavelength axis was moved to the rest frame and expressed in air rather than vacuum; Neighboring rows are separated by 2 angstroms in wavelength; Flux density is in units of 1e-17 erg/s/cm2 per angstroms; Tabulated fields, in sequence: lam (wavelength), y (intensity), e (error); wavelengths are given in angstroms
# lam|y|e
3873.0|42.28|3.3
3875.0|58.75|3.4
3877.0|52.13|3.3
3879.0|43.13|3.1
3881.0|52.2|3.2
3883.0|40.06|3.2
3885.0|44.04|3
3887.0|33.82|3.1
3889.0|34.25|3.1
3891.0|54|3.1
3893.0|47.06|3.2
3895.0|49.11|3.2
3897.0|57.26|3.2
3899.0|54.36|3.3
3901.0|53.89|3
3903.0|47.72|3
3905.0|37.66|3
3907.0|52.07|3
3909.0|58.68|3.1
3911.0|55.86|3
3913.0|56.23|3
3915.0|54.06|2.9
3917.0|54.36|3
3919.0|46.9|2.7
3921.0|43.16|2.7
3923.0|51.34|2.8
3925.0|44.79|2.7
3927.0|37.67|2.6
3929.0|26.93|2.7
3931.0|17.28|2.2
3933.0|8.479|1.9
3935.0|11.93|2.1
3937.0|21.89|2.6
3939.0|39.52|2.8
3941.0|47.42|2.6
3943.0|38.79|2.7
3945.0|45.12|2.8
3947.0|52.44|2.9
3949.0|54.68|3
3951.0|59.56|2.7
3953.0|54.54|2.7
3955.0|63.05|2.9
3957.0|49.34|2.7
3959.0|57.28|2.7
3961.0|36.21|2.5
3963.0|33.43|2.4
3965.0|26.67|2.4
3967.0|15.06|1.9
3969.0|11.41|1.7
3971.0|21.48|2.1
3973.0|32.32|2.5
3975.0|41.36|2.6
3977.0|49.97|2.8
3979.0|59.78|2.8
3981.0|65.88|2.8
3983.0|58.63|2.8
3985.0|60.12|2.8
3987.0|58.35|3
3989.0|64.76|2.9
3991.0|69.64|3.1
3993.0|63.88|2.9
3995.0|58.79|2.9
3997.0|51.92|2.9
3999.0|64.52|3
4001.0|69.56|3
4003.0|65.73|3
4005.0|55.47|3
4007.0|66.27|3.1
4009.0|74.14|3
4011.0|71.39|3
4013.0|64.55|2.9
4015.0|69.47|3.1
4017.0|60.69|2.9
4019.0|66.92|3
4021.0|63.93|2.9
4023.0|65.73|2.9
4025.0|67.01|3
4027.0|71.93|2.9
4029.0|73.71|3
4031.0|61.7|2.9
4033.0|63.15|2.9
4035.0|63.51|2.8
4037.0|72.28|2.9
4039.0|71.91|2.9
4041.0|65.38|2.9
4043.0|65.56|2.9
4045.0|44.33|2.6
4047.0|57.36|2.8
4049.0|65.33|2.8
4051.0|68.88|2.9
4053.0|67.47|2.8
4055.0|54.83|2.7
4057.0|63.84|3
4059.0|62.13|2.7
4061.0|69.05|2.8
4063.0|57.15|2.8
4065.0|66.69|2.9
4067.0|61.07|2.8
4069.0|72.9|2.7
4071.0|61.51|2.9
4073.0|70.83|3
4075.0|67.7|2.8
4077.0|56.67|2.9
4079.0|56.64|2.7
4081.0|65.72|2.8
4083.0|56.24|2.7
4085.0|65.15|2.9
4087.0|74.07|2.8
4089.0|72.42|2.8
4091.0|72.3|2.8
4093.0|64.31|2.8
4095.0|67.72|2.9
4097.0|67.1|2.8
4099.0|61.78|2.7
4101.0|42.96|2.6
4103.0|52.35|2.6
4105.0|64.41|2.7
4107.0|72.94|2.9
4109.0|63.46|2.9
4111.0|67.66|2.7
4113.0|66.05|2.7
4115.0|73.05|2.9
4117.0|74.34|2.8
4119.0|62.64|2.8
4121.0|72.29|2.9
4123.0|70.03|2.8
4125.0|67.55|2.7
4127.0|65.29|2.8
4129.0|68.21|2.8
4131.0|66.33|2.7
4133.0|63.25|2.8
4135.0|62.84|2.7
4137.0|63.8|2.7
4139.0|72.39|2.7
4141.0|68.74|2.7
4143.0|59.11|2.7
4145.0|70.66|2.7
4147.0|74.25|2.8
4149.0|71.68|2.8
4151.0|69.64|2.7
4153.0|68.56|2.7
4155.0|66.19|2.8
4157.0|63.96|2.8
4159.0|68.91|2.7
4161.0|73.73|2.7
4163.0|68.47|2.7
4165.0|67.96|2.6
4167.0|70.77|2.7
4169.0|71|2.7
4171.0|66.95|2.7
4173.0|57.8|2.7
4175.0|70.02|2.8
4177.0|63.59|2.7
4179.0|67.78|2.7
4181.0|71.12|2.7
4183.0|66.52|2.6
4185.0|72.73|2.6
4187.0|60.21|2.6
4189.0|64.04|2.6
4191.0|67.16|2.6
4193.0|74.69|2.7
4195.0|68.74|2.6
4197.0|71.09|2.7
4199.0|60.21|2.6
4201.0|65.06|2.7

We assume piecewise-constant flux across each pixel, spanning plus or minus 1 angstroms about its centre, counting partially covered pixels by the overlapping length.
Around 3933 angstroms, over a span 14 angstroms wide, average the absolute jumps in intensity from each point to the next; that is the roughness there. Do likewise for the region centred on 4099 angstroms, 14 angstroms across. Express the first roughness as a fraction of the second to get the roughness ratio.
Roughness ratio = 1.2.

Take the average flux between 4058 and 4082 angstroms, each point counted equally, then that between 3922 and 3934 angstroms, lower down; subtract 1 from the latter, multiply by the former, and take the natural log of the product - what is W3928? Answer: 7.6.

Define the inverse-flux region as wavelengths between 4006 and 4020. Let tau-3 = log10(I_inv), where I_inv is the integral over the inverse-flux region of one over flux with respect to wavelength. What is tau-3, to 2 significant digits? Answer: -0.68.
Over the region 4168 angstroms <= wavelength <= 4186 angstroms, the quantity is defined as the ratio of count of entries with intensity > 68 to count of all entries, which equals 0.44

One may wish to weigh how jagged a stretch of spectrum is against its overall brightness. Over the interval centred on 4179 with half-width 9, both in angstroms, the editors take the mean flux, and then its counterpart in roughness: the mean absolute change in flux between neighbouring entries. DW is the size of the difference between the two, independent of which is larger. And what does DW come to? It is 59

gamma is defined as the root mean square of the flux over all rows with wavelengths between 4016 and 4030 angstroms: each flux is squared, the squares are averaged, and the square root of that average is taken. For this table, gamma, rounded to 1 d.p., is 67.3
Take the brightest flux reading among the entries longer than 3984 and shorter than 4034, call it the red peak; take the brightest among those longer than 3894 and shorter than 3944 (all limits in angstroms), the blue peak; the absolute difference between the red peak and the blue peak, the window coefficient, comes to 15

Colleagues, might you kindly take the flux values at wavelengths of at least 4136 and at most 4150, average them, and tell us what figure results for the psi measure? 69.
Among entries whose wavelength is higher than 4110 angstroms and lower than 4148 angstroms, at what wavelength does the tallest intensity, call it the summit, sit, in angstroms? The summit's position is 4117.0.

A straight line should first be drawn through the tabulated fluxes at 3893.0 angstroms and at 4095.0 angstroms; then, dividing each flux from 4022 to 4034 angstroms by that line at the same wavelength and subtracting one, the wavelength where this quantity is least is 4031.0 angstroms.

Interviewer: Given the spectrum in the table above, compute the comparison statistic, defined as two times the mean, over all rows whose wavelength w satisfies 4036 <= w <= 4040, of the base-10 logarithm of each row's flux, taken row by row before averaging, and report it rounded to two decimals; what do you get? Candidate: 3.72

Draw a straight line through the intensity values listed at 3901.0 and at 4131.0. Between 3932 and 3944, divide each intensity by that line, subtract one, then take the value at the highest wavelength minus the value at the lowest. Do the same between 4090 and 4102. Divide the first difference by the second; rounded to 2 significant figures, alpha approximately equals -1.2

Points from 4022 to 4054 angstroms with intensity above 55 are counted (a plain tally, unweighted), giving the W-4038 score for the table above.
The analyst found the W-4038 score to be 15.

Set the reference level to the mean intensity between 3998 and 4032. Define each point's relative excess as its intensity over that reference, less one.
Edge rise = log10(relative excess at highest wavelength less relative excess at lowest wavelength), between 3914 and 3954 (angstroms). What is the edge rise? -2.1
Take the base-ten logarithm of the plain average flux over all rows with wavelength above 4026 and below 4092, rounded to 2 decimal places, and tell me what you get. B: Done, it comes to 1.81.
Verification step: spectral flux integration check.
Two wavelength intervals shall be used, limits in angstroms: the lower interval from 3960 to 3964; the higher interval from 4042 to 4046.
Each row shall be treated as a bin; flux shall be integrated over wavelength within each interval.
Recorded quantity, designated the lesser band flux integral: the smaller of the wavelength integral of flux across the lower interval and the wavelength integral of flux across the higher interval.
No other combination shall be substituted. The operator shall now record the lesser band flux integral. 139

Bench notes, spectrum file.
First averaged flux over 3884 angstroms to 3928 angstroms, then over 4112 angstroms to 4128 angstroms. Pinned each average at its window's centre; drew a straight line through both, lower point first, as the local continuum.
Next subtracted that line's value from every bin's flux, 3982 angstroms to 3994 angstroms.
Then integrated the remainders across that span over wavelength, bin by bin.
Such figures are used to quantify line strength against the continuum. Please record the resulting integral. 75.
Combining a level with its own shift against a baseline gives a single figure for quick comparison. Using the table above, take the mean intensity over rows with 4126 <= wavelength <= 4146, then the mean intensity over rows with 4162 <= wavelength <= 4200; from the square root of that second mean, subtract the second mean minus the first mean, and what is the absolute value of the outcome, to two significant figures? 6.9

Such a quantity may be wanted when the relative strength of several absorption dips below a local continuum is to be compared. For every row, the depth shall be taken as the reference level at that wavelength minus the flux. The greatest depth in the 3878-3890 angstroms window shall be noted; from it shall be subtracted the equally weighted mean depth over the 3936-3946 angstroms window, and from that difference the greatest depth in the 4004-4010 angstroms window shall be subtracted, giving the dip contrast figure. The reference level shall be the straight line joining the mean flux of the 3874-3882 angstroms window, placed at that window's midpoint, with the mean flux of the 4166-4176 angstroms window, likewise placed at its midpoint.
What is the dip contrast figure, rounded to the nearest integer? -1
